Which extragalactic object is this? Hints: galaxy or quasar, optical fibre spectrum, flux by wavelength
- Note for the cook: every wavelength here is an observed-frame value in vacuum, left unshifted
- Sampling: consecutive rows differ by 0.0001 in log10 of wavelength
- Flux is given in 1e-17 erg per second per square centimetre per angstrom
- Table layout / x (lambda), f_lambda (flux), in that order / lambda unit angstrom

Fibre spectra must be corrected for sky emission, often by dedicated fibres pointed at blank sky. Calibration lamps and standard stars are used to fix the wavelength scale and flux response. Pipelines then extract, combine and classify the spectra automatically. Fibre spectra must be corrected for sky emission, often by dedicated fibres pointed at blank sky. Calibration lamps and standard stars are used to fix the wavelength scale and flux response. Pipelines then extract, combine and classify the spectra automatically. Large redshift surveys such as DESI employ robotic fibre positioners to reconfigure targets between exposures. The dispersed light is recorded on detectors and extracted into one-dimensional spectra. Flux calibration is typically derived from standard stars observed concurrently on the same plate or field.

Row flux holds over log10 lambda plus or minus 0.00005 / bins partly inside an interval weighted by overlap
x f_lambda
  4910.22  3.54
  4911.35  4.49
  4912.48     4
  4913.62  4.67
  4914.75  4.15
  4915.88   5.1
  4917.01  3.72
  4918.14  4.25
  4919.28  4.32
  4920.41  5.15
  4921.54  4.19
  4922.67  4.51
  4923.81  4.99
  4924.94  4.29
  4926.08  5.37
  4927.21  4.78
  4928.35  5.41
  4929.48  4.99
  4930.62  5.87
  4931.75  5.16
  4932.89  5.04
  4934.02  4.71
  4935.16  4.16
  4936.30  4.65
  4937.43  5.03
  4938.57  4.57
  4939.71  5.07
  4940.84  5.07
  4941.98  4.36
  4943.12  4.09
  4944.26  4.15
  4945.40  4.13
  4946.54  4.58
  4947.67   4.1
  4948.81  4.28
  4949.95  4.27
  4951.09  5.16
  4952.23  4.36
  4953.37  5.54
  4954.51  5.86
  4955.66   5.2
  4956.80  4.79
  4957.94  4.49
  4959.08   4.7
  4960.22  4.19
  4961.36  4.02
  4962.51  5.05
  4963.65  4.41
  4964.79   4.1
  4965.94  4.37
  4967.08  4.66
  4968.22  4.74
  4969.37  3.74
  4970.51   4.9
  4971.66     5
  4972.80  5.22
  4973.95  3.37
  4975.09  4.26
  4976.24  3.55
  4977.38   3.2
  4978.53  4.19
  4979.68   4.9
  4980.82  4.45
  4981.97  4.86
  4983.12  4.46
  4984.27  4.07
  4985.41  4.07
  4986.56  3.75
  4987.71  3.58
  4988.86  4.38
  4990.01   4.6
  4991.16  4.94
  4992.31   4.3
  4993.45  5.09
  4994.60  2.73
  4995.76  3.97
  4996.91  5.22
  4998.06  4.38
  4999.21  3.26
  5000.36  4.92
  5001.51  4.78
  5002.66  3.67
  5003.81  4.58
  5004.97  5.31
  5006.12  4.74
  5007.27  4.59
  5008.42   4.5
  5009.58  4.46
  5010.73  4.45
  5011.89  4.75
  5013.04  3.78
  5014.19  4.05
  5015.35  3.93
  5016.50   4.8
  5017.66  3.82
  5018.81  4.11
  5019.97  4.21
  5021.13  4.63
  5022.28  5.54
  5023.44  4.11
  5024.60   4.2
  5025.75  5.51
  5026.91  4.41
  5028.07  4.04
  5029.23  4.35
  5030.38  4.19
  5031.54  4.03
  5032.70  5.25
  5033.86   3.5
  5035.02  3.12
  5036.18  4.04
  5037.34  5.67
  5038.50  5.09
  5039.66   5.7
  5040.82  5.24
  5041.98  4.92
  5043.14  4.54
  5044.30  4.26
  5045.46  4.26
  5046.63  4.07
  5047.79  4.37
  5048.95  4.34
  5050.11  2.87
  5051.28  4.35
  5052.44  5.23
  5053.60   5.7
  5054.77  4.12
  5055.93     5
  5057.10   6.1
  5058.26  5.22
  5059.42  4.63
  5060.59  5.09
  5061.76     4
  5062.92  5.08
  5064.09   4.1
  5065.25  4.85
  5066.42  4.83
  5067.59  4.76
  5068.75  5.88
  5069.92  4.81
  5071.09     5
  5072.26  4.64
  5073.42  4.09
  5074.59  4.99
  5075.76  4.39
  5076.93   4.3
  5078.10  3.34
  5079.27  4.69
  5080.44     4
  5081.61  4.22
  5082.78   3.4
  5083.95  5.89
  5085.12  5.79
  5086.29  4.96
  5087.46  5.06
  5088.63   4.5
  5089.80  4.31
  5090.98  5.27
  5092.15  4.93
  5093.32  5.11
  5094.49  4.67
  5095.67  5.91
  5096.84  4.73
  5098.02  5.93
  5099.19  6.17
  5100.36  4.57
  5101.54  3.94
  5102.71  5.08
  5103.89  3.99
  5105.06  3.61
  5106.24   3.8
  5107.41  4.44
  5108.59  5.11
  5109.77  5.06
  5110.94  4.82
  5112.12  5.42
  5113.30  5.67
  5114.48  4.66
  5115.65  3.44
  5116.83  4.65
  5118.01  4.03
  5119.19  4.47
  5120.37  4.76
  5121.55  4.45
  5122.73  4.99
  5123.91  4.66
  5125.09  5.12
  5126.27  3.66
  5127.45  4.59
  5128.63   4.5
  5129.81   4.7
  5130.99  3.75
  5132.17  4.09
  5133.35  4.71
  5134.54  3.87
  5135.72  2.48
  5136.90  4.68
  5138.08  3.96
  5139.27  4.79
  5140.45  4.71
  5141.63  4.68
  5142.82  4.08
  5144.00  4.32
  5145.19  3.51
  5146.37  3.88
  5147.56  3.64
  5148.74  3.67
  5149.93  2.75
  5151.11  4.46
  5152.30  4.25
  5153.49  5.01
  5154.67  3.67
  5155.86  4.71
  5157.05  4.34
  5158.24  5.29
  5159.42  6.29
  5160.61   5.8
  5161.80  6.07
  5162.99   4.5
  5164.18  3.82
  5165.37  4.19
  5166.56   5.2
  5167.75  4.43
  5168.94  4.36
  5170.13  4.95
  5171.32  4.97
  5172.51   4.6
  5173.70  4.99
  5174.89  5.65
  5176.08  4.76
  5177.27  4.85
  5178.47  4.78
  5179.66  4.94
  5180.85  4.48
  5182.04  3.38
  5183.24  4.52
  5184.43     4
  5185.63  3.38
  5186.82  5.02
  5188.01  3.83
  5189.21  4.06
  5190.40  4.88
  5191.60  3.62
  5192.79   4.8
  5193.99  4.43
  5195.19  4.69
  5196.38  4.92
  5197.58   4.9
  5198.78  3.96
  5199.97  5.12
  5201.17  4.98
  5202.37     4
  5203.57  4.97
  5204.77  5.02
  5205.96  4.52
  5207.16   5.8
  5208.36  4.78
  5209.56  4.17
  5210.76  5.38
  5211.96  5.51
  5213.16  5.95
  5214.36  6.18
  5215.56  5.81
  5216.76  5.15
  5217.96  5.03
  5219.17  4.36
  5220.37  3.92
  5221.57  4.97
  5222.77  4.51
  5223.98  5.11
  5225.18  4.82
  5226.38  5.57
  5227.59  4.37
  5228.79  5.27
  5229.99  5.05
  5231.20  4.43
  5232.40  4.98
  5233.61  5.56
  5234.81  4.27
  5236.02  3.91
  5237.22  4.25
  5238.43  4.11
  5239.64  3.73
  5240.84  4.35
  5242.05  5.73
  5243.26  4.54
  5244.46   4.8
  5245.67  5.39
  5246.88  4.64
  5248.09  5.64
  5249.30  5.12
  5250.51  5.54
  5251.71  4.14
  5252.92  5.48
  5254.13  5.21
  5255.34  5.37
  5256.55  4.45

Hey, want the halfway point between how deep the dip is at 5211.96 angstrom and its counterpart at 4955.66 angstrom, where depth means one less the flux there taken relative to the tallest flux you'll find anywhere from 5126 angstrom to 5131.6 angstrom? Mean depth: -0.14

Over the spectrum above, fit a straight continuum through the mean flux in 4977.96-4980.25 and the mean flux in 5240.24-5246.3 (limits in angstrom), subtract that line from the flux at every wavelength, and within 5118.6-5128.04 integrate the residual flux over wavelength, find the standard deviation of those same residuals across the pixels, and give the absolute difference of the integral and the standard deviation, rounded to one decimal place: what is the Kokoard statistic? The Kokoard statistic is 2.2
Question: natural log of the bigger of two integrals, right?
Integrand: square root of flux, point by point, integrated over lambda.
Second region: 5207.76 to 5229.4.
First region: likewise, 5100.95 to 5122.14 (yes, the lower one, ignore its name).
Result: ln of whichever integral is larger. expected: 3.88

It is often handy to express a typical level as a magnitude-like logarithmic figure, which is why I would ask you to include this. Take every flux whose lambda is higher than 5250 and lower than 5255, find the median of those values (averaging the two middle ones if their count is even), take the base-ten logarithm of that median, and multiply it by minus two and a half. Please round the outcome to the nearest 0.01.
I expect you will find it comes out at -1.82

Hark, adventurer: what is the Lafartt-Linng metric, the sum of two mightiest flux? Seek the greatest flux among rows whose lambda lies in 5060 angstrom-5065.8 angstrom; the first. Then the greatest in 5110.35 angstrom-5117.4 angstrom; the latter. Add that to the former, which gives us 10.76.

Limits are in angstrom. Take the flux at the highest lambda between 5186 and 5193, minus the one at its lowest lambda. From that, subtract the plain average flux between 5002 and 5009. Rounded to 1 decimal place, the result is -4.8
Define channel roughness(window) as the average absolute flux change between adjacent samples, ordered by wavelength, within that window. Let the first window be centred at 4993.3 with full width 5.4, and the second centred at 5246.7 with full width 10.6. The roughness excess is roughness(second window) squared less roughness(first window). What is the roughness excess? -0.7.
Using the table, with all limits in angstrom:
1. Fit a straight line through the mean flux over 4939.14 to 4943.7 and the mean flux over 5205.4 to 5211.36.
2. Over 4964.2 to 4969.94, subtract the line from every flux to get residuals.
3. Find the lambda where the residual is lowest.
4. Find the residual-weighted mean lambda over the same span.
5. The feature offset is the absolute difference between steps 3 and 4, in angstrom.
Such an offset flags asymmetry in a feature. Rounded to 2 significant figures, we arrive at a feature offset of 2.1 angstrom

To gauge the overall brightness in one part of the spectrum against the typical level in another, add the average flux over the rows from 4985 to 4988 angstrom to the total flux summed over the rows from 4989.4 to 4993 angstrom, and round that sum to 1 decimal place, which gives 17.6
